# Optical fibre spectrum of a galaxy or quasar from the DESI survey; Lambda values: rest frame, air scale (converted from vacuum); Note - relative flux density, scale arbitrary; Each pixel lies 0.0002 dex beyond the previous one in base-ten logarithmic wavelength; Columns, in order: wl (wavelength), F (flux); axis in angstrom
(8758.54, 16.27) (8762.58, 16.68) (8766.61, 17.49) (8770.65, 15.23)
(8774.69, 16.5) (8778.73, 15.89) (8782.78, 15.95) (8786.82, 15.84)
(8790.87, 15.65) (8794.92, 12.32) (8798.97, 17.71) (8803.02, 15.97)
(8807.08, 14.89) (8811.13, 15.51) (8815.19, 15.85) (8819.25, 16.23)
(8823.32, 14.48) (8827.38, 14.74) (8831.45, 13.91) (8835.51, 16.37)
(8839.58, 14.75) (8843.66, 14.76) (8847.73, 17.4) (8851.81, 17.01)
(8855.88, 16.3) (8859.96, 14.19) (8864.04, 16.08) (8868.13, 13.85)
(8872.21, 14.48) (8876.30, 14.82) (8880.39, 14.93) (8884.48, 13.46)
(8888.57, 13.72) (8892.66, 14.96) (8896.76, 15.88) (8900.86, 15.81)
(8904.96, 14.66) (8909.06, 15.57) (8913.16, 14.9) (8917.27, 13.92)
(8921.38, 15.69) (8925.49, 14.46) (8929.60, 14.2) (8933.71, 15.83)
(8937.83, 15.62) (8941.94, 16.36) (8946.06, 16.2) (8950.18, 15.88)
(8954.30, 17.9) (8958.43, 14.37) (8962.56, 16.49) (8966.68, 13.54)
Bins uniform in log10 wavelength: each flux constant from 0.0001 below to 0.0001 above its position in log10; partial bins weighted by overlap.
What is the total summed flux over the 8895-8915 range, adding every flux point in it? 77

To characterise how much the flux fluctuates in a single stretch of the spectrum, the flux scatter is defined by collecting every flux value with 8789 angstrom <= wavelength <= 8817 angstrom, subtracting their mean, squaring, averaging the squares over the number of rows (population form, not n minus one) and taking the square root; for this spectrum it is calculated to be 1.5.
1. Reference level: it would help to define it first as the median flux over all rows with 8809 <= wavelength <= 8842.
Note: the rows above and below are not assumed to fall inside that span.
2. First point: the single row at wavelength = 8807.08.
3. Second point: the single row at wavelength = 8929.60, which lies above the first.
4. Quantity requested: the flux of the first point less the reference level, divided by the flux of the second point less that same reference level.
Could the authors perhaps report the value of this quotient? 0.3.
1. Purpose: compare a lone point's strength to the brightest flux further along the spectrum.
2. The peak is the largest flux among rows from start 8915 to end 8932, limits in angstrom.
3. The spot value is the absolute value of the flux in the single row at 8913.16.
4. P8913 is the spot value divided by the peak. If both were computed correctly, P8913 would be 0.95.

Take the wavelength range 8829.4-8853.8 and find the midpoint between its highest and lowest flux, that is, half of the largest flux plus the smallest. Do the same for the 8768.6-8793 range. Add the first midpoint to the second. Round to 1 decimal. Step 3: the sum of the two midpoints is 31.5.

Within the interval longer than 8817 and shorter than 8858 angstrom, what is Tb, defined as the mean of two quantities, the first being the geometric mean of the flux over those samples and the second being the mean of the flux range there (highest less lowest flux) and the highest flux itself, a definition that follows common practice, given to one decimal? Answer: 13.0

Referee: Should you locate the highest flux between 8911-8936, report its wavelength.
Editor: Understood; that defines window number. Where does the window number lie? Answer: 8933.71 angstrom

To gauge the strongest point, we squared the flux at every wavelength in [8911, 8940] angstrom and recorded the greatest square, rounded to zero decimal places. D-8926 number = 251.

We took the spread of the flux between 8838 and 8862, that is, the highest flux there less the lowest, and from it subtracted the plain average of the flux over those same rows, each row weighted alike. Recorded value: -12.5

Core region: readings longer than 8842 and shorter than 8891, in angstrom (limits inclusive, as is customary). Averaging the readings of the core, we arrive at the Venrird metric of 15.1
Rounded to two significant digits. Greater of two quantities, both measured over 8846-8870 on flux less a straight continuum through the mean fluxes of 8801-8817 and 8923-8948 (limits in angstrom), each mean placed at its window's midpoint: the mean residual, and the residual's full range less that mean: 3.2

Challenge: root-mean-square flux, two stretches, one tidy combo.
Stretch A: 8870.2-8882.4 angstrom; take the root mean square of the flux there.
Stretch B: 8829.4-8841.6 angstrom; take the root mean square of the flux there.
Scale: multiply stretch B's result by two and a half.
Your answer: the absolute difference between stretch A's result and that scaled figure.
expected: 22.9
